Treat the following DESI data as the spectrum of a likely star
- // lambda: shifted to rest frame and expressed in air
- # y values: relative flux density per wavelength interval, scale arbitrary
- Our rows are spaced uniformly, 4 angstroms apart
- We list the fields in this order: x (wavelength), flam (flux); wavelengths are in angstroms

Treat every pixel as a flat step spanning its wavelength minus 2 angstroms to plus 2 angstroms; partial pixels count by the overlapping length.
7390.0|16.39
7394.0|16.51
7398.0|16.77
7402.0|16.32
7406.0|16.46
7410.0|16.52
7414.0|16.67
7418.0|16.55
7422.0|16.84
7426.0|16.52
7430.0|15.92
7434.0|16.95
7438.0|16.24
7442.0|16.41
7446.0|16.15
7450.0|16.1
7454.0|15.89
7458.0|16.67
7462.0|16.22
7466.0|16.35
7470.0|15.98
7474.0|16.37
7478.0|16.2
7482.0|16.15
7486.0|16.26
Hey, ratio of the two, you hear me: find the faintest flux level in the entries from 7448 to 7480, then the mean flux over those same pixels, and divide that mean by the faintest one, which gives 1.02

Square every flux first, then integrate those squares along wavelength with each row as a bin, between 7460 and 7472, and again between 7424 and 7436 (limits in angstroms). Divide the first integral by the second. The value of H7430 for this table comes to 0.97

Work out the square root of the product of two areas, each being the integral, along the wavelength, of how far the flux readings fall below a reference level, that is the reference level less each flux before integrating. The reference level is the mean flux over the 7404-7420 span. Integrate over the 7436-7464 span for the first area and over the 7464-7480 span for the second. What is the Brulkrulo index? 6.7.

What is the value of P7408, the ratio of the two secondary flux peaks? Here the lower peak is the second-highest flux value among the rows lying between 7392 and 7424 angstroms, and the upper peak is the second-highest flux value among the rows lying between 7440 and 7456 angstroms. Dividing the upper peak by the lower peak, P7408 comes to 0.963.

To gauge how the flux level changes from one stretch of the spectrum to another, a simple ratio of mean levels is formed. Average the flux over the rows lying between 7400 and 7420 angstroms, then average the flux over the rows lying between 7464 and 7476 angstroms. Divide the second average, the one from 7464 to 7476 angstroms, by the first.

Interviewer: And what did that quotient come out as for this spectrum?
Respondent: 0.98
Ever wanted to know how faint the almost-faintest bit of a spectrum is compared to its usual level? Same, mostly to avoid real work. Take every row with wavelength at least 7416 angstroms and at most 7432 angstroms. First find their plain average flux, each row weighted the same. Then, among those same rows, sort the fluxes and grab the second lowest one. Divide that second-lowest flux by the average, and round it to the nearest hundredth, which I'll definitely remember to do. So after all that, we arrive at 1.00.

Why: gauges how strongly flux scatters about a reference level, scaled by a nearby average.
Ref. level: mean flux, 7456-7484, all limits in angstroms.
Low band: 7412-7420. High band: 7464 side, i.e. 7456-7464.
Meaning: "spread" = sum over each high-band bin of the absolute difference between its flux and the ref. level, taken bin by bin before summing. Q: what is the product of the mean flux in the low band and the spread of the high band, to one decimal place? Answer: 7.5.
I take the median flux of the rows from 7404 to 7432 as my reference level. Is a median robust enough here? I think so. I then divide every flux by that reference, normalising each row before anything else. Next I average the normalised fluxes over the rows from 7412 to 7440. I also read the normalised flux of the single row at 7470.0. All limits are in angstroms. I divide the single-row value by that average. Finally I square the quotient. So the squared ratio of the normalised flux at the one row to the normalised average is 0.93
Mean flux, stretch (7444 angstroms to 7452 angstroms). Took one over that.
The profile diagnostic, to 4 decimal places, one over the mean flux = 0.0620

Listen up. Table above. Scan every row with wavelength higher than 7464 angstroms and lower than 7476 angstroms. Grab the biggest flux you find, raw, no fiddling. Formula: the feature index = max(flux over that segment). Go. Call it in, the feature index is 16.37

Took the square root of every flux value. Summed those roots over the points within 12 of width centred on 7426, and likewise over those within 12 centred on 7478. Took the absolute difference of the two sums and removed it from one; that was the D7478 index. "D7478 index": 0.93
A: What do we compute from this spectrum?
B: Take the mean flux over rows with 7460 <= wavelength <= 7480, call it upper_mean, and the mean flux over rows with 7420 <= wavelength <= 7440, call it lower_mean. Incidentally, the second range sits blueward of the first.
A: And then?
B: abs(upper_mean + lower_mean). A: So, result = 32.7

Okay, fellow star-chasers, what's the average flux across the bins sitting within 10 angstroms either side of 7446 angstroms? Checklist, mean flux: 16.16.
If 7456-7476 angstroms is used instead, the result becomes 16.32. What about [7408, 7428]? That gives 16.62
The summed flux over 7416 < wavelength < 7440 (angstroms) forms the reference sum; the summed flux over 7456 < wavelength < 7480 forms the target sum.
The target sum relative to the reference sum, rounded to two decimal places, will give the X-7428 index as 0.99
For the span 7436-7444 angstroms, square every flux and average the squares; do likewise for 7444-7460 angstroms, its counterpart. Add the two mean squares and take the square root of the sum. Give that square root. 23.0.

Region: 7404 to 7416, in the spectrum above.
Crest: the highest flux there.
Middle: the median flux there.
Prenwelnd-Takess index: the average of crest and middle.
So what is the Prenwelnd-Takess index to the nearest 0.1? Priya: 16.6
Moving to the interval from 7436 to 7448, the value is 16.3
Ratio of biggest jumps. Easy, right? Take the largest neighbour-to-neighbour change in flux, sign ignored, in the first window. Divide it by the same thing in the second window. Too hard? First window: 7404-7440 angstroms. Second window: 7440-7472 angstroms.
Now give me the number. 1.32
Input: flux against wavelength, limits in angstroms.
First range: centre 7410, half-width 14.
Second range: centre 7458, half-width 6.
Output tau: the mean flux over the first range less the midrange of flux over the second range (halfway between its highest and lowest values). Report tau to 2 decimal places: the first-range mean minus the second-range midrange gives 0.31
